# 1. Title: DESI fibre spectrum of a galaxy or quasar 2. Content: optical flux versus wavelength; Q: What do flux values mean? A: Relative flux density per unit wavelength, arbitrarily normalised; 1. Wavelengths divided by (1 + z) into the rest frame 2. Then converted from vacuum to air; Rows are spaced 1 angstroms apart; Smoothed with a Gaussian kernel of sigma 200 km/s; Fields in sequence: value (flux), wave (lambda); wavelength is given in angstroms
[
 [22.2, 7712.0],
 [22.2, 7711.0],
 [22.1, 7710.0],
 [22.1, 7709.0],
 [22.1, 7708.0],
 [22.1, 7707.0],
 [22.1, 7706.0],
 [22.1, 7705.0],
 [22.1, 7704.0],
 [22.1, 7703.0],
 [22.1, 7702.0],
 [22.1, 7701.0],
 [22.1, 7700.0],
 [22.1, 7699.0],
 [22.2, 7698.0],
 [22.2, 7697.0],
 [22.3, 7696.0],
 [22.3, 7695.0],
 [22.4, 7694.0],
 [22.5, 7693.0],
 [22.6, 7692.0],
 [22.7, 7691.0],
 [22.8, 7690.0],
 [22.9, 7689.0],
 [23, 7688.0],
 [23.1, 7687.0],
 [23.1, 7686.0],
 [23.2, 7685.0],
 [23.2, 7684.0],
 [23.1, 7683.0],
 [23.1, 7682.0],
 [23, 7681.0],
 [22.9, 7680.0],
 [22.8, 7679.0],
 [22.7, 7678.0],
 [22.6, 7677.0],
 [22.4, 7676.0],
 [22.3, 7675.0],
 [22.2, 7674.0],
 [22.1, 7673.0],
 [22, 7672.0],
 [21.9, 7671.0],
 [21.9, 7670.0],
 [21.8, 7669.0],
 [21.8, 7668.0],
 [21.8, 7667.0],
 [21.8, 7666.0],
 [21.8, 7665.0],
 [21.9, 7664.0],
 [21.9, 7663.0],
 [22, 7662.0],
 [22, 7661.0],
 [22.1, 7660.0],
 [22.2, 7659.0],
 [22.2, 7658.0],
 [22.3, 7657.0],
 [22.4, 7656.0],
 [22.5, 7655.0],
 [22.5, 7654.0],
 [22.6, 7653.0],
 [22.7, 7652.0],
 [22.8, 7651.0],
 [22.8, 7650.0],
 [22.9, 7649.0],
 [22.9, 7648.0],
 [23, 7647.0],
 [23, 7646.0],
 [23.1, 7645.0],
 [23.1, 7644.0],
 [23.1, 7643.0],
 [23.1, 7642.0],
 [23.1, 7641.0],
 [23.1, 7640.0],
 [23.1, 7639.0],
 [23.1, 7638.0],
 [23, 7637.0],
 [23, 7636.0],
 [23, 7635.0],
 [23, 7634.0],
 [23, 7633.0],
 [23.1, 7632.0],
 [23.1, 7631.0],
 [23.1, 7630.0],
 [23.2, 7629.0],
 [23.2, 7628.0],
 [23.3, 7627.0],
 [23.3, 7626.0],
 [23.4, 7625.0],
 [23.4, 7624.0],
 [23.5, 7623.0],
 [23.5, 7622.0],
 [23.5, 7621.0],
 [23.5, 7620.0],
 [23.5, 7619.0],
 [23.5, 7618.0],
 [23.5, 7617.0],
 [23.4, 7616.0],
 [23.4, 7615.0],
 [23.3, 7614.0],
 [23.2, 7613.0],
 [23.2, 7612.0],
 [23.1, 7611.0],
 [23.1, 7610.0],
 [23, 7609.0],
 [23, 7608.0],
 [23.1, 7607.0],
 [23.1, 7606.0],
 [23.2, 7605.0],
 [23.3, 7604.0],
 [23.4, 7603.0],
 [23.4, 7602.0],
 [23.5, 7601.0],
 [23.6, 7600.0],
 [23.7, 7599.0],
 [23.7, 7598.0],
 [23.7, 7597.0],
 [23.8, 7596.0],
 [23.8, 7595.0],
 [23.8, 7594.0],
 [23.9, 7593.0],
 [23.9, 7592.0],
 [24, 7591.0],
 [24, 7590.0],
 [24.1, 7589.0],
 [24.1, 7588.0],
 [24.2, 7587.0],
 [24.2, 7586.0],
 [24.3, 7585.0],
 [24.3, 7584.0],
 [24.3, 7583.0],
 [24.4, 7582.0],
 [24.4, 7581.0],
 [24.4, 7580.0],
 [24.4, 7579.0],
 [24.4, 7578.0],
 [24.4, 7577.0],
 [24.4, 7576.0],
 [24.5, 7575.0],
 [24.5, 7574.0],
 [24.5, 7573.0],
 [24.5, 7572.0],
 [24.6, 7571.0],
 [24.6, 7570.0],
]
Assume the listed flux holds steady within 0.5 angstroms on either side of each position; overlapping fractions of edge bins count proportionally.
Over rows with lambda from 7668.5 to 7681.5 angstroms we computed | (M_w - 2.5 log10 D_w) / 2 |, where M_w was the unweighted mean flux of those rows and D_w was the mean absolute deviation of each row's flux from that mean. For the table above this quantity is 11.7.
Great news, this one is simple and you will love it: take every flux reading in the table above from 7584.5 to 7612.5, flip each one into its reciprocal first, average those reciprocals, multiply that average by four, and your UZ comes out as 0.169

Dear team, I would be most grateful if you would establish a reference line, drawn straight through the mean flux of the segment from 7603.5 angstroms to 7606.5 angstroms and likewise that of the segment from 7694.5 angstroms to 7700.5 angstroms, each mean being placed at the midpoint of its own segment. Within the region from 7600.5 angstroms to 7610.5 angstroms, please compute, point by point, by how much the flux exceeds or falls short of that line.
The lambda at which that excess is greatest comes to 7601.0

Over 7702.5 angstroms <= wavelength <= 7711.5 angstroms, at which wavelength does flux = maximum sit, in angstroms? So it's 7711.0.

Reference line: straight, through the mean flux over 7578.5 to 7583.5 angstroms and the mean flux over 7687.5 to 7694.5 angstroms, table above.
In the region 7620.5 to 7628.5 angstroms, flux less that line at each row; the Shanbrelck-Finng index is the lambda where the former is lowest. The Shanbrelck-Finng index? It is 7628.0 angstroms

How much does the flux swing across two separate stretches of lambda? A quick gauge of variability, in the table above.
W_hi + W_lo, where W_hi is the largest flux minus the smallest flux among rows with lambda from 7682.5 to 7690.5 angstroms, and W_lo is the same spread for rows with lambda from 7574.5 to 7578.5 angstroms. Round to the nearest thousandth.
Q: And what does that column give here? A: 0.500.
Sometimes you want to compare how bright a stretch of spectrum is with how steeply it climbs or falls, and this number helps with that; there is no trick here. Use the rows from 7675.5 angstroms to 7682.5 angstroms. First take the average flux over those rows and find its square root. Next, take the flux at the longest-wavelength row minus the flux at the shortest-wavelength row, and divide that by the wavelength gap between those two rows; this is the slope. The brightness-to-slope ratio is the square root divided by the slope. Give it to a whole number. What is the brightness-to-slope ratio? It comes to 41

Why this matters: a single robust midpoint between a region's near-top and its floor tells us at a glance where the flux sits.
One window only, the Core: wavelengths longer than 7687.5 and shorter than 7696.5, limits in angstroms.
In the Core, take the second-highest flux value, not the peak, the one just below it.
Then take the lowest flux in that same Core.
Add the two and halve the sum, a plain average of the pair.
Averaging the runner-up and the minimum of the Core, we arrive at 22.6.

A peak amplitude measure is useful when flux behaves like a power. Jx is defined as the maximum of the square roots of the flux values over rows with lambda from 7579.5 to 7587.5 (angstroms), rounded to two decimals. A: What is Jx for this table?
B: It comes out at 4.94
